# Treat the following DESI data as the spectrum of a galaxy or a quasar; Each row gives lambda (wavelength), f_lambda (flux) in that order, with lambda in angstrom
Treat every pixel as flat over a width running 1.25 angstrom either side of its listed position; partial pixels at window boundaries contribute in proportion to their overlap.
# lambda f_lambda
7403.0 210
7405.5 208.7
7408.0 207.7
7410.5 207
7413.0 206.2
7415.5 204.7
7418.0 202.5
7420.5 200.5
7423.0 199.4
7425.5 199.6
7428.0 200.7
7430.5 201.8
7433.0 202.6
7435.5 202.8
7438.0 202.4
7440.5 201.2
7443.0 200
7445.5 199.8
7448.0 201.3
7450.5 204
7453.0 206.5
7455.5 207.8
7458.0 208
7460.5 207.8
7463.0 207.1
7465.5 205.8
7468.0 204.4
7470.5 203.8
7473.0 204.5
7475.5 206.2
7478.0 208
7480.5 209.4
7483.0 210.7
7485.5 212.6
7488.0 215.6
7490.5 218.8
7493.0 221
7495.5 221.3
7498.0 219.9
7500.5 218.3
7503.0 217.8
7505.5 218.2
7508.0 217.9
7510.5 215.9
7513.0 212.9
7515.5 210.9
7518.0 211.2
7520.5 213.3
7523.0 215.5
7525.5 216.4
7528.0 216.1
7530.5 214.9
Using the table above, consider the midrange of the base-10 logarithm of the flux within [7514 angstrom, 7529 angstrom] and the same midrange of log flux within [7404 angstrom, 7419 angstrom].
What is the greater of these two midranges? 2.33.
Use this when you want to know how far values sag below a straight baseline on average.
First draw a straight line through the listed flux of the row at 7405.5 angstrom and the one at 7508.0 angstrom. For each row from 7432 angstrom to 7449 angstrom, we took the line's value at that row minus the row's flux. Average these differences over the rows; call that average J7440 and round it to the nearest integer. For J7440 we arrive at 10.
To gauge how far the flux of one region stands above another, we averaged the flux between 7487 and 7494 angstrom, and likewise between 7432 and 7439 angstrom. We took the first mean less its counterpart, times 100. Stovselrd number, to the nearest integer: 1587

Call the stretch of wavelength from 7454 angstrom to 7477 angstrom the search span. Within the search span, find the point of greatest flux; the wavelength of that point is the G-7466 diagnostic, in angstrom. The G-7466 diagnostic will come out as 7458.0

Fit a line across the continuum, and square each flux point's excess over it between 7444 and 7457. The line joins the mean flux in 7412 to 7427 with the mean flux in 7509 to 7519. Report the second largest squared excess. 16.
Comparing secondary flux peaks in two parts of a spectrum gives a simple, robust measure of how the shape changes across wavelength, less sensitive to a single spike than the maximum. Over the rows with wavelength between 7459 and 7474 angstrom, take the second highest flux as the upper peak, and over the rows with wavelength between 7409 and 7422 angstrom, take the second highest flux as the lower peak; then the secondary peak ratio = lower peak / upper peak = 1.00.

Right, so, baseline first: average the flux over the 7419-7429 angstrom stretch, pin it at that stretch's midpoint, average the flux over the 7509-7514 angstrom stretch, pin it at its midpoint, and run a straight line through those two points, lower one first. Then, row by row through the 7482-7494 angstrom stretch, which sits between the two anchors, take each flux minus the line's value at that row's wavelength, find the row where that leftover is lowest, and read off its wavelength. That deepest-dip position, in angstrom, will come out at 7483.0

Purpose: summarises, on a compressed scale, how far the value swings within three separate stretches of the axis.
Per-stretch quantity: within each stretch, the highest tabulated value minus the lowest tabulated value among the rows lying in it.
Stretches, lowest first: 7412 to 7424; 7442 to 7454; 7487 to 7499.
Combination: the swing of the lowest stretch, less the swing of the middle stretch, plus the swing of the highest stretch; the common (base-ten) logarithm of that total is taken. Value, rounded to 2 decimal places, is 0.76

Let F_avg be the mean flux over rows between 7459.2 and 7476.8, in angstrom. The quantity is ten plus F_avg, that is 216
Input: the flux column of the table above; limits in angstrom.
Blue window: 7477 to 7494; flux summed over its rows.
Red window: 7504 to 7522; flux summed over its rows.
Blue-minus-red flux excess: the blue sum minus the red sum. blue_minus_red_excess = -4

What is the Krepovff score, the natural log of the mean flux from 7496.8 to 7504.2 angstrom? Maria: 5.39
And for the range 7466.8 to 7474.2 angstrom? 5.32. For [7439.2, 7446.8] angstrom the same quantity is 5.30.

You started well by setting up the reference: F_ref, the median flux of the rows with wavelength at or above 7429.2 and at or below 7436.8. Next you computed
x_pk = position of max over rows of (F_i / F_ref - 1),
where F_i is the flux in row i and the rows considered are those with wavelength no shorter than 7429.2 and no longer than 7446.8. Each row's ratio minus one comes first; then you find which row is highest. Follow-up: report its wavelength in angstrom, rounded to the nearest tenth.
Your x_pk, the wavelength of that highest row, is 7435.5 angstrom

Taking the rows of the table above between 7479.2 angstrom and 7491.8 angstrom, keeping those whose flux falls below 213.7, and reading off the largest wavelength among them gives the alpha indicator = 7485.5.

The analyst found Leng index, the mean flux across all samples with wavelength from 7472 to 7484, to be 208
